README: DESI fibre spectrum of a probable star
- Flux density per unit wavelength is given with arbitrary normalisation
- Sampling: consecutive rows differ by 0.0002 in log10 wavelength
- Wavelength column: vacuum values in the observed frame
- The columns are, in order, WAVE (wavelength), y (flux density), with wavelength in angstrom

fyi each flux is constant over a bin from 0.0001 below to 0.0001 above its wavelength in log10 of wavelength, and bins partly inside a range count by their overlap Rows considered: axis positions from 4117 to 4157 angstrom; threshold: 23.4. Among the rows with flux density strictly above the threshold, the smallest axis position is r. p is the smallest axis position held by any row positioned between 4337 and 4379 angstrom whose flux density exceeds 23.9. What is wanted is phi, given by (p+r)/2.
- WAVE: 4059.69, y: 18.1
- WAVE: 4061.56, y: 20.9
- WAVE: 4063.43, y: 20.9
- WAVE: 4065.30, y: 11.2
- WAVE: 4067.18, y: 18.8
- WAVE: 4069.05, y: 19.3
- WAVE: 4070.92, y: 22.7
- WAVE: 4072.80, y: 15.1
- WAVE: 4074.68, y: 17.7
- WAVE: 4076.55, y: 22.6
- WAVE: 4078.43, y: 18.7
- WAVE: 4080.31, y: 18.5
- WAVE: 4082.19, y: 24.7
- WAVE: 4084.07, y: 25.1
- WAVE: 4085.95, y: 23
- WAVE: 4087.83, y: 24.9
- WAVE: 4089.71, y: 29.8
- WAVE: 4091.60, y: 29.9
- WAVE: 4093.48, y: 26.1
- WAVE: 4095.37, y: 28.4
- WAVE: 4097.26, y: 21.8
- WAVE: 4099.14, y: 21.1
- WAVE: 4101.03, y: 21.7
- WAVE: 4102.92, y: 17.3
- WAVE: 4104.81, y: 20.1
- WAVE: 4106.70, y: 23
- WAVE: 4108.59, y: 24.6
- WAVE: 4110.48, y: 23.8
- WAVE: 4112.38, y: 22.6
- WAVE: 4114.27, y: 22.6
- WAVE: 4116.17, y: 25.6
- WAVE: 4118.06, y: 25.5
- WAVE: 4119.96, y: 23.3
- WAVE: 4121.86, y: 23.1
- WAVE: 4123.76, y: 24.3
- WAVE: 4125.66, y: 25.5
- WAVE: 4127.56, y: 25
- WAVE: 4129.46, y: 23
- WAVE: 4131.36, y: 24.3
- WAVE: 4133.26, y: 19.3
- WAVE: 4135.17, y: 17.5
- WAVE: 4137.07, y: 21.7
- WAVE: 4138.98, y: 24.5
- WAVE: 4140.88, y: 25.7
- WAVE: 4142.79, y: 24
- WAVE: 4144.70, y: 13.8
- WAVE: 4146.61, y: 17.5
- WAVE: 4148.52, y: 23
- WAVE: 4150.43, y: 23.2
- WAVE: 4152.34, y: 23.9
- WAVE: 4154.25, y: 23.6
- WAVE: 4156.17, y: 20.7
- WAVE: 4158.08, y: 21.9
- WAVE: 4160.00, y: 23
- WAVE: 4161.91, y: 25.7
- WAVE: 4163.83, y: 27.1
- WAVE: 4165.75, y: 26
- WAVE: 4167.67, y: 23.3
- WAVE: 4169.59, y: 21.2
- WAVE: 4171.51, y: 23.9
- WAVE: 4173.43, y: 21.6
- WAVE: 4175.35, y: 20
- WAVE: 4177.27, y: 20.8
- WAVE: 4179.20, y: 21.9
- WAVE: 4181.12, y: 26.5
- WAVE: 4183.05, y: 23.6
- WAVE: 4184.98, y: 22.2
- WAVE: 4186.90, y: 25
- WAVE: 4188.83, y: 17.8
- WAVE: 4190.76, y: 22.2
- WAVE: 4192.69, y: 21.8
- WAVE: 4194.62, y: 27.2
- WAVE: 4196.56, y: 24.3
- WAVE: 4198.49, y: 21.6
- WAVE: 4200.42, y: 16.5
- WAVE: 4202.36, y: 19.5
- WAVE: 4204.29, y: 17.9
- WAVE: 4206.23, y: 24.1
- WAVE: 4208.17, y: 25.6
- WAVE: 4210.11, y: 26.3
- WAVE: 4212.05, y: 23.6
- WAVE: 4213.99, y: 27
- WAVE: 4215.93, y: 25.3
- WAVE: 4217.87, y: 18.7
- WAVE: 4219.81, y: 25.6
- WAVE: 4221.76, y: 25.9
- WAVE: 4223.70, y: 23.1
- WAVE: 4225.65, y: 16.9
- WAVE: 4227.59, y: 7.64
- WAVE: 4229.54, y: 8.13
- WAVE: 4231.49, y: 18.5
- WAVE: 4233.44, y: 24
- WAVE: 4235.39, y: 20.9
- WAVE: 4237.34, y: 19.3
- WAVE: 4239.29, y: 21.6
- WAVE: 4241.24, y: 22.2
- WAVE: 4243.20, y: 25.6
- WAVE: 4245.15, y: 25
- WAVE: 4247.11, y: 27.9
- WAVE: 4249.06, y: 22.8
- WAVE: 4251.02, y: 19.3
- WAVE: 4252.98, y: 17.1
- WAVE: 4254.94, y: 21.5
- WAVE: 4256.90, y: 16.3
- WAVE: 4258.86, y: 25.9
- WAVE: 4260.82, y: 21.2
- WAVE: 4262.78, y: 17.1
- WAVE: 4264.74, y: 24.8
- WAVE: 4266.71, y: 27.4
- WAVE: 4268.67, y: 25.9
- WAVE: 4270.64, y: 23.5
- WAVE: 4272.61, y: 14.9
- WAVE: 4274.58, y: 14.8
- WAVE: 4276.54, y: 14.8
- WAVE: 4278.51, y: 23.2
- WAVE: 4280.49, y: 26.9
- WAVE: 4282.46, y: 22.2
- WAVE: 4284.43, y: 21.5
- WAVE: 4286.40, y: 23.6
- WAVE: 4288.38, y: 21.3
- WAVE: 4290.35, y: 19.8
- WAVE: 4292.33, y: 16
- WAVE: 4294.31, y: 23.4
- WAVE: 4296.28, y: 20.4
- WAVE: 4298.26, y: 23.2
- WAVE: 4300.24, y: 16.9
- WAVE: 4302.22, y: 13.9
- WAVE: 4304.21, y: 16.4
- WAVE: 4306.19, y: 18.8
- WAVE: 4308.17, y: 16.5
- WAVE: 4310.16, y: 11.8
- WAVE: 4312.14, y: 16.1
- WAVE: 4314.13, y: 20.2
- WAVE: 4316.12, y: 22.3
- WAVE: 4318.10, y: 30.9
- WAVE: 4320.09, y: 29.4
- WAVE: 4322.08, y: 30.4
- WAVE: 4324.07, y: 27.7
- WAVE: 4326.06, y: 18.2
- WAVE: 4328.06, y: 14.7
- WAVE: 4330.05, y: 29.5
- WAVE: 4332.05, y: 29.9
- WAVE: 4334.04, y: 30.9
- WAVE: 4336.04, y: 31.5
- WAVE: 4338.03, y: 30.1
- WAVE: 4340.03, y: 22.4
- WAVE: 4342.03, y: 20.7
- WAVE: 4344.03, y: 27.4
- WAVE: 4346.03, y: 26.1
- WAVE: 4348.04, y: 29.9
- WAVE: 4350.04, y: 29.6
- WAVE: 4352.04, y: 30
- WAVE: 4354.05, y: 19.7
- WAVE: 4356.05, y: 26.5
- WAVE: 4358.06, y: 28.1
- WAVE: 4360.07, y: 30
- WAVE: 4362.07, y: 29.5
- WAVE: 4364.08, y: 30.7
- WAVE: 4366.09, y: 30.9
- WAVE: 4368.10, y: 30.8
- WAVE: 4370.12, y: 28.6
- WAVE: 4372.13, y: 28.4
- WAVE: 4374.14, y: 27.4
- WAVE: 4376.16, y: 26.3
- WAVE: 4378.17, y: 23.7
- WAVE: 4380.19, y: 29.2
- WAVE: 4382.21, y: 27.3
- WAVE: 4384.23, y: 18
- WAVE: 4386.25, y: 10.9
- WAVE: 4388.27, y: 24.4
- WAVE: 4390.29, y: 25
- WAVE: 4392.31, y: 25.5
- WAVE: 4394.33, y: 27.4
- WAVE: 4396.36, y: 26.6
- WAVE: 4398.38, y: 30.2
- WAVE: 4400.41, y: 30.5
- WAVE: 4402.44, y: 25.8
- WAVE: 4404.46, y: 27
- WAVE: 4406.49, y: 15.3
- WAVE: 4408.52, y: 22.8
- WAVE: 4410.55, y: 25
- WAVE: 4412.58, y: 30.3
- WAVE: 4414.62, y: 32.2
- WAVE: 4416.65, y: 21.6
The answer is 4228.0 angstrom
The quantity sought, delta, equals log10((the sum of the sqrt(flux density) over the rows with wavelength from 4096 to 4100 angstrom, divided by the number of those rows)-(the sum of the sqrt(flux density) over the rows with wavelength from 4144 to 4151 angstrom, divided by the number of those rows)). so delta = -0.6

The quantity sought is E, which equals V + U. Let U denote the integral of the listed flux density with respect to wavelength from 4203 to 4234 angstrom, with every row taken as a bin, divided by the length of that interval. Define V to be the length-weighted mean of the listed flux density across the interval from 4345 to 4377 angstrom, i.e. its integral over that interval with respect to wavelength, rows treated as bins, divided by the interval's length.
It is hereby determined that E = 49.4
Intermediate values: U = 21.1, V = 28.3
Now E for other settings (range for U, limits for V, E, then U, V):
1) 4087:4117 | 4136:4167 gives 46.8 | 23.9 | 22.8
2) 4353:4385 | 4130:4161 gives 49.0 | 27.3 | 21.8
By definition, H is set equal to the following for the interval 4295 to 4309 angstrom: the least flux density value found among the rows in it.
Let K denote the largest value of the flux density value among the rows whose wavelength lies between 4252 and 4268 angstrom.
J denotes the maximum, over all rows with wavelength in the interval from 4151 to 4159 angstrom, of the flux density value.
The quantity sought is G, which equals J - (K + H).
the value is -17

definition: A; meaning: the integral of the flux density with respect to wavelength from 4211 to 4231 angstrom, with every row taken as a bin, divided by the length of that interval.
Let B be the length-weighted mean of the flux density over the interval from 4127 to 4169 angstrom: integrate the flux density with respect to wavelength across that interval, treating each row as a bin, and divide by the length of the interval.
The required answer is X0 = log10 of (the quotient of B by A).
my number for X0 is 0.05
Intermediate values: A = 20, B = 22.6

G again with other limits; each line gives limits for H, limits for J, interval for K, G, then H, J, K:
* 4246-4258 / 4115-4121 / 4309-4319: -22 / 16.3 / 25.6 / 30.9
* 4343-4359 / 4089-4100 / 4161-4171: -17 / 19.7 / 29.9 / 27.1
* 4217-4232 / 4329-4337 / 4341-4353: -6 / 7.64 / 31.5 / 30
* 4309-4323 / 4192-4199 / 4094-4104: -13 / 11.8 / 27.2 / 28.4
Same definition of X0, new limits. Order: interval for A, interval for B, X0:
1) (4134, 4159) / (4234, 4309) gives -0.01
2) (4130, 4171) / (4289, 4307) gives -0.08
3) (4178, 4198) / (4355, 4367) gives 0.10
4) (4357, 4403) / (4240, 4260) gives -0.08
